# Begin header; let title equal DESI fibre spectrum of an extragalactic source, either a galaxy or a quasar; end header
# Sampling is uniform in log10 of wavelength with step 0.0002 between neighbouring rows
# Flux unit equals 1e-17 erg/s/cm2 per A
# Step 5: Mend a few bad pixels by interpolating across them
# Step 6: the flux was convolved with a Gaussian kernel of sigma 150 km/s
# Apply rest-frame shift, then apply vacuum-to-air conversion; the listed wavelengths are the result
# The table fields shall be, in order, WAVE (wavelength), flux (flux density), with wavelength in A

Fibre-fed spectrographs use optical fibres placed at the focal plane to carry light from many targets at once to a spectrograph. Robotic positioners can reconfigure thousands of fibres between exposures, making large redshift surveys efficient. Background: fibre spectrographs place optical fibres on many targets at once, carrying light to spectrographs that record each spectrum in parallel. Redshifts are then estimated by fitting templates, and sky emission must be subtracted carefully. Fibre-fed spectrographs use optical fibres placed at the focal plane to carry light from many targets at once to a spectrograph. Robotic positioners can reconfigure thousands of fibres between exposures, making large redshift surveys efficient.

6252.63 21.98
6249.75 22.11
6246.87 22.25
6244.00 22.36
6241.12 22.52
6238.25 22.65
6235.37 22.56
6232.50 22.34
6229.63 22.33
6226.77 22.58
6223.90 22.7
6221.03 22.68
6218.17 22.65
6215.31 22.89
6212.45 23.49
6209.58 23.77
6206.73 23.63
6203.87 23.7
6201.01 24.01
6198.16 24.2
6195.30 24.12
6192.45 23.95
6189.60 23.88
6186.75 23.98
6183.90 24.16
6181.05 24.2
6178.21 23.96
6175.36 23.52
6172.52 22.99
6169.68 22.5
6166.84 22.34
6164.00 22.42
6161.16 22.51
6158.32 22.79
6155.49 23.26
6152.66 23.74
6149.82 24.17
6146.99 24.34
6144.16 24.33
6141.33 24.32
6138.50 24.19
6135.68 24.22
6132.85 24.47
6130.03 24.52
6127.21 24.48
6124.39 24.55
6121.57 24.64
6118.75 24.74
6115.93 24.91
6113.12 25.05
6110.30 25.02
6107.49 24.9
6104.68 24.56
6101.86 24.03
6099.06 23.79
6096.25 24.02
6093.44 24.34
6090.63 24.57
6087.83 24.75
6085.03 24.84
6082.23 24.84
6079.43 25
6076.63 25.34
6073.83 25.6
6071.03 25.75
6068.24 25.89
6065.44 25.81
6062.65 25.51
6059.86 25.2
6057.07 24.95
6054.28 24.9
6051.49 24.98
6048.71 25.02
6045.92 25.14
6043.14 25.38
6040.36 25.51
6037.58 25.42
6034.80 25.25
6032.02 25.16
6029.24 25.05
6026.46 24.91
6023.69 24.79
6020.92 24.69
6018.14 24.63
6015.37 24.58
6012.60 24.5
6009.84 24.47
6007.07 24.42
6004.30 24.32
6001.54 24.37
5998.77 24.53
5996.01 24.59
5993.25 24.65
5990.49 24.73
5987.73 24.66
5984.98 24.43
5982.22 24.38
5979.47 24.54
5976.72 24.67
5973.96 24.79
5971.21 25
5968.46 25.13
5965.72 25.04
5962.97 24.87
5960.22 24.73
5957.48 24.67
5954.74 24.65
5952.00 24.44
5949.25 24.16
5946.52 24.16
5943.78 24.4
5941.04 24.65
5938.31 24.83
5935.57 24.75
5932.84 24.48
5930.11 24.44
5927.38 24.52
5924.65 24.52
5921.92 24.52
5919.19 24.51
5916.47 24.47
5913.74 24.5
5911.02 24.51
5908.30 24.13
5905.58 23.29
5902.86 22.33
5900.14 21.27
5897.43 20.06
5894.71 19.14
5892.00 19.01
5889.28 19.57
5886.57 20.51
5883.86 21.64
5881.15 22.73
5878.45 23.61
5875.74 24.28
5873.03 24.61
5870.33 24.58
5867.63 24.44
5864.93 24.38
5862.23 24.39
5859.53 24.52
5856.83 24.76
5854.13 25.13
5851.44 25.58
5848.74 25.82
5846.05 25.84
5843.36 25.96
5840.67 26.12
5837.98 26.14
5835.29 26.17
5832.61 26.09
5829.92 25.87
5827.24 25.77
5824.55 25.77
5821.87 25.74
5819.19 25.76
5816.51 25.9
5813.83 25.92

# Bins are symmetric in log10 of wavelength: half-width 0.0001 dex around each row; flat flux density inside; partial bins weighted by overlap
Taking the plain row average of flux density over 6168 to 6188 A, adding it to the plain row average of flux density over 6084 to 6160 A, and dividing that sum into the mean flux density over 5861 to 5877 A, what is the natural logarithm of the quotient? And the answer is -0.67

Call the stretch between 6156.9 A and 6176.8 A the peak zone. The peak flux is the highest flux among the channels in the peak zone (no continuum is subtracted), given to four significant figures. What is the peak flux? 23.52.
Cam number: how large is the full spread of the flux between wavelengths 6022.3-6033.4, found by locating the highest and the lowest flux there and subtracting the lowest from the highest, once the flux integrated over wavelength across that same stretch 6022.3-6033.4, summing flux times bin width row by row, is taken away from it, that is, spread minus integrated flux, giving -277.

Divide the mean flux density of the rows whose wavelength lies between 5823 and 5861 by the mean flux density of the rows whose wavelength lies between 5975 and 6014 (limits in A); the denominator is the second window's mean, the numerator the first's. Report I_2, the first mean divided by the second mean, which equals 1.047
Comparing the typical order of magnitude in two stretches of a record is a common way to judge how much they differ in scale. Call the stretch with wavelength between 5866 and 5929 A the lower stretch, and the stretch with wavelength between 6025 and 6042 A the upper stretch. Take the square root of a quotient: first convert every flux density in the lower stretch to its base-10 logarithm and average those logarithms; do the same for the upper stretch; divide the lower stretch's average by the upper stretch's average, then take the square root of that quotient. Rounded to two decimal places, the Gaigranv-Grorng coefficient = 0.98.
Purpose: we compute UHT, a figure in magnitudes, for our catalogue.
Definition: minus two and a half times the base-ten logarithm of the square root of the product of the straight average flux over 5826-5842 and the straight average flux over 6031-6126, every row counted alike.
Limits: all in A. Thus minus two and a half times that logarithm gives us -3.52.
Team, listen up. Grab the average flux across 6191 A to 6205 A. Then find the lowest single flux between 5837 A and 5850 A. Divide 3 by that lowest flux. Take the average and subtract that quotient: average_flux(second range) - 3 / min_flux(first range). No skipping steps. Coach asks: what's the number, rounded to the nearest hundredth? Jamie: 23.88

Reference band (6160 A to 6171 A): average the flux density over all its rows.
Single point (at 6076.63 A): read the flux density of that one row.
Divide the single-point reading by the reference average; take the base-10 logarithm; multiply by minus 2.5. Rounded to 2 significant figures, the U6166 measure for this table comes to -0.13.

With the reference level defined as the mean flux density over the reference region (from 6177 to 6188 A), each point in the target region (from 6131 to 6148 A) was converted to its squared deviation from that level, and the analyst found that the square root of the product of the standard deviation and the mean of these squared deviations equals 0.1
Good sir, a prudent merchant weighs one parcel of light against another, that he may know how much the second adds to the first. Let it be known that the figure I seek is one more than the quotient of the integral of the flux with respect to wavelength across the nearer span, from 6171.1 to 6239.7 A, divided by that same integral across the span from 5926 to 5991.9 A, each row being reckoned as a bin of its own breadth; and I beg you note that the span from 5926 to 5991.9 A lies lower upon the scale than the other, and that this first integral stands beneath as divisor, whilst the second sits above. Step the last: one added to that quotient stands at 1.988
